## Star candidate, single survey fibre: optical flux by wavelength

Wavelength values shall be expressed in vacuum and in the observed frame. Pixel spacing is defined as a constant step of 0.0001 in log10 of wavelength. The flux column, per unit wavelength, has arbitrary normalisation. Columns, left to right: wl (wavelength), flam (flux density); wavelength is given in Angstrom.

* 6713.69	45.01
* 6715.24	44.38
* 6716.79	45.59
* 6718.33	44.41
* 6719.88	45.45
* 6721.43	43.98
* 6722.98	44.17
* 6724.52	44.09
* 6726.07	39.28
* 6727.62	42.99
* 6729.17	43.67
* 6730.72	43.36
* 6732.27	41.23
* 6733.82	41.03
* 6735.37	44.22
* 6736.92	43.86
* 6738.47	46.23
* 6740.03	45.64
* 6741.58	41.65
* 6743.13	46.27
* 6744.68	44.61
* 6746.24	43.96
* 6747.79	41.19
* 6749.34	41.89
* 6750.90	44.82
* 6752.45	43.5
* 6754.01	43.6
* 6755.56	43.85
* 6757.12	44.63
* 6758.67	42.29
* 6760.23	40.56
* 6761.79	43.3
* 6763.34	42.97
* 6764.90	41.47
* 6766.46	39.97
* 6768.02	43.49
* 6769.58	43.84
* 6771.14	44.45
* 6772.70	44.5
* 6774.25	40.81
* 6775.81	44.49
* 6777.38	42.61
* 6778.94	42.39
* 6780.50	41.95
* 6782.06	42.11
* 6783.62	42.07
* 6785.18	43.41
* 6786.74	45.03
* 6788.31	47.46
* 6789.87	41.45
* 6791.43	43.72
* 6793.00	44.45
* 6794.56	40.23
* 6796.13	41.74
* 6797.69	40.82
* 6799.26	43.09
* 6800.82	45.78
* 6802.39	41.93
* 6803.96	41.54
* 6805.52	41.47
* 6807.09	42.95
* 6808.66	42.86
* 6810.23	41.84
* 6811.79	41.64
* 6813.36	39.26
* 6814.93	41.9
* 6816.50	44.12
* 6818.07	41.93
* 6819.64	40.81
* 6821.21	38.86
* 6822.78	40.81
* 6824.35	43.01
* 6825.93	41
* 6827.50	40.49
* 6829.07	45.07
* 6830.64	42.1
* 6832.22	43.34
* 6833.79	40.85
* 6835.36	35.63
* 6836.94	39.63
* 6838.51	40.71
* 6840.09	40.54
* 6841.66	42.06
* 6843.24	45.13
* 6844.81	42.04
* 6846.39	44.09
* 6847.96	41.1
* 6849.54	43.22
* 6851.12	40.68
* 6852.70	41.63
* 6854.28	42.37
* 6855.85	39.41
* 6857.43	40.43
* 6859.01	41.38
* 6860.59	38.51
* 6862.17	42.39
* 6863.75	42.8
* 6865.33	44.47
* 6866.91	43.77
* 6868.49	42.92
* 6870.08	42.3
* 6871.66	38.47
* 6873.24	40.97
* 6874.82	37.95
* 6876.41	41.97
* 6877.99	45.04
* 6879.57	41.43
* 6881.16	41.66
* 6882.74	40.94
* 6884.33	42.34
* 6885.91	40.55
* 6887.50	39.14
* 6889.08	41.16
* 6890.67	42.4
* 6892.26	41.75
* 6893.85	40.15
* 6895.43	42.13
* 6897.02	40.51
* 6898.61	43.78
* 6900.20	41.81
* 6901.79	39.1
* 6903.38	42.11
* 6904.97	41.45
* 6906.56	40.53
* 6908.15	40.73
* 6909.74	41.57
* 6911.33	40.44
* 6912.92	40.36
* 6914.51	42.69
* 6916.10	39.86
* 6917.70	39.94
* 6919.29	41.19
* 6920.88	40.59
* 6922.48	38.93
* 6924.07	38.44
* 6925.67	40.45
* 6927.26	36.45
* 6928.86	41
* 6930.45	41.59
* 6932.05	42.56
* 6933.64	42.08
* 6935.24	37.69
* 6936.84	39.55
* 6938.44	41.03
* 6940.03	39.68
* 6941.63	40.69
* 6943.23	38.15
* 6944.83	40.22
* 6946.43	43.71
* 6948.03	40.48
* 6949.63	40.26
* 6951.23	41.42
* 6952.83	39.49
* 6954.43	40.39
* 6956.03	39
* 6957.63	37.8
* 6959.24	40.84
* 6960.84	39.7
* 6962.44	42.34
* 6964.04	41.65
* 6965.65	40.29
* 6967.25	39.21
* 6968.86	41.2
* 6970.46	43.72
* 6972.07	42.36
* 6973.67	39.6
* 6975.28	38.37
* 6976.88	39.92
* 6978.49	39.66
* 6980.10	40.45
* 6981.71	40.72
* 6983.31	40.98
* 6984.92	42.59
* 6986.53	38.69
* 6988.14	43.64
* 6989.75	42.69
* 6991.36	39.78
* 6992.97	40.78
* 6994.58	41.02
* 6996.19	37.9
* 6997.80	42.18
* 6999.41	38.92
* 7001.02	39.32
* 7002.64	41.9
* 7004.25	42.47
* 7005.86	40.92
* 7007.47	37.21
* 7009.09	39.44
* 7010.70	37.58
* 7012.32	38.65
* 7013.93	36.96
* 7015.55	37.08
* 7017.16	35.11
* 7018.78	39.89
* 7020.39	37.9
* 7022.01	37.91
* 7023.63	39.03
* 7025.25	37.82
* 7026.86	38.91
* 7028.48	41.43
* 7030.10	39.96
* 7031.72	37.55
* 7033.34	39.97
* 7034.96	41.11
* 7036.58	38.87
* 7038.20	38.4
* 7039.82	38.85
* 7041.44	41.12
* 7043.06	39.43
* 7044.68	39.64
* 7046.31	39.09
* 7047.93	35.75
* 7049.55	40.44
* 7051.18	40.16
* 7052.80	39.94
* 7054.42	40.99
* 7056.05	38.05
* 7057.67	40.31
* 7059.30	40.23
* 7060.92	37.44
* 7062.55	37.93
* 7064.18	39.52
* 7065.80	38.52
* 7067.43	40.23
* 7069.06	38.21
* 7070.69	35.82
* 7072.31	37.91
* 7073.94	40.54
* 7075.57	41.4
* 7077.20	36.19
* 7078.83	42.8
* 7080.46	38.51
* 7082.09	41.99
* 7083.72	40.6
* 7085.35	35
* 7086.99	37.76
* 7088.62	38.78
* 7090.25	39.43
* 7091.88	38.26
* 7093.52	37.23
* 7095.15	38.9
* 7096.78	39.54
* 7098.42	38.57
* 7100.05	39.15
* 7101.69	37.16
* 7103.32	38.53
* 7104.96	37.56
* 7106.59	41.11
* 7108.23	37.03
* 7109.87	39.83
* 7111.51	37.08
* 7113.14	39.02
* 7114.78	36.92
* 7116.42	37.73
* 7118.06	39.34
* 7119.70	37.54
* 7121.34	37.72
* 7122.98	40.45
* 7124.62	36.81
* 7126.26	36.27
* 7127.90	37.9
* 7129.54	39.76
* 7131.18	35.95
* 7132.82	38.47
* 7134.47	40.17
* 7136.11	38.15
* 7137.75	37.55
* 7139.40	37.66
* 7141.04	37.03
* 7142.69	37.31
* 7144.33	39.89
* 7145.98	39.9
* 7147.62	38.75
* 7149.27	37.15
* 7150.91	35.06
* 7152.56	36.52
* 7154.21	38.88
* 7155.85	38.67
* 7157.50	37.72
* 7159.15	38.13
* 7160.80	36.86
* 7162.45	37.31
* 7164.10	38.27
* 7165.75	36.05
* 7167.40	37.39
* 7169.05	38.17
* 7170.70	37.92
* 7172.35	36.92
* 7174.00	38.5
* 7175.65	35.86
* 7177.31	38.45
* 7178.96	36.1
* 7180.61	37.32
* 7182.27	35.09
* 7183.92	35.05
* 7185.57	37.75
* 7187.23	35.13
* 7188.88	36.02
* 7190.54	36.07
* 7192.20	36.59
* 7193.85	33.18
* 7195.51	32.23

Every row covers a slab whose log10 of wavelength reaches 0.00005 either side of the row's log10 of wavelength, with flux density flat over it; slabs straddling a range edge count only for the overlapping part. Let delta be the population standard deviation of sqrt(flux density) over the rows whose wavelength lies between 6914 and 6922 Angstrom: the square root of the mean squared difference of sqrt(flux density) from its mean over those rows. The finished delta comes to 0.08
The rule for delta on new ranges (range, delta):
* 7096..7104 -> 0.07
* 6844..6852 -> 0.10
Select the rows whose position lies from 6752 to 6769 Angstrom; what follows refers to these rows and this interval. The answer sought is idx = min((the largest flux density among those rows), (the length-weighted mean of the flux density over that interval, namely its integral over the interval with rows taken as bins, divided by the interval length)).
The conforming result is 42.7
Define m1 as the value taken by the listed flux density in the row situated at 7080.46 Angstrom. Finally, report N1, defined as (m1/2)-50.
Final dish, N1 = -30.7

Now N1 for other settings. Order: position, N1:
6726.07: -30.4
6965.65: -29.9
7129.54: -30.1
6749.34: -29.1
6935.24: -31.2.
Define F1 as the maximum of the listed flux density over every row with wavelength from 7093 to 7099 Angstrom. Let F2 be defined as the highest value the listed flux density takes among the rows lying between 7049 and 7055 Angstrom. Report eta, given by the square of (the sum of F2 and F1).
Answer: 6485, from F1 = 39.54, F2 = 40.99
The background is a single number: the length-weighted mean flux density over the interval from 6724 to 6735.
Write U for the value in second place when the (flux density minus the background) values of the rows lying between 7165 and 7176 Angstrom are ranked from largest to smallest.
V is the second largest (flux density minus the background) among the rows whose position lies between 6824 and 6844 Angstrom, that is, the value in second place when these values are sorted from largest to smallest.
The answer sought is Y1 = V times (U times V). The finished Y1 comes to -32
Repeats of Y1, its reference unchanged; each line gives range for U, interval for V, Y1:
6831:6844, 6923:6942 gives 0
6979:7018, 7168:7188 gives 6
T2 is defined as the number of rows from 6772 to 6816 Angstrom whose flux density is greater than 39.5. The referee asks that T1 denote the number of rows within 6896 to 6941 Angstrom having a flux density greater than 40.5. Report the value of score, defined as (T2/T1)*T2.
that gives 46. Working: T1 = 16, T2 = 27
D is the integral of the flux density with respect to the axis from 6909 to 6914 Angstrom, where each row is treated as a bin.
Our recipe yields 205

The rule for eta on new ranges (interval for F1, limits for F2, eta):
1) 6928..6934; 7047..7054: 6889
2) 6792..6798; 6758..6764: 7700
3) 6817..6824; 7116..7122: 6605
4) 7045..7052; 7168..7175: 6232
